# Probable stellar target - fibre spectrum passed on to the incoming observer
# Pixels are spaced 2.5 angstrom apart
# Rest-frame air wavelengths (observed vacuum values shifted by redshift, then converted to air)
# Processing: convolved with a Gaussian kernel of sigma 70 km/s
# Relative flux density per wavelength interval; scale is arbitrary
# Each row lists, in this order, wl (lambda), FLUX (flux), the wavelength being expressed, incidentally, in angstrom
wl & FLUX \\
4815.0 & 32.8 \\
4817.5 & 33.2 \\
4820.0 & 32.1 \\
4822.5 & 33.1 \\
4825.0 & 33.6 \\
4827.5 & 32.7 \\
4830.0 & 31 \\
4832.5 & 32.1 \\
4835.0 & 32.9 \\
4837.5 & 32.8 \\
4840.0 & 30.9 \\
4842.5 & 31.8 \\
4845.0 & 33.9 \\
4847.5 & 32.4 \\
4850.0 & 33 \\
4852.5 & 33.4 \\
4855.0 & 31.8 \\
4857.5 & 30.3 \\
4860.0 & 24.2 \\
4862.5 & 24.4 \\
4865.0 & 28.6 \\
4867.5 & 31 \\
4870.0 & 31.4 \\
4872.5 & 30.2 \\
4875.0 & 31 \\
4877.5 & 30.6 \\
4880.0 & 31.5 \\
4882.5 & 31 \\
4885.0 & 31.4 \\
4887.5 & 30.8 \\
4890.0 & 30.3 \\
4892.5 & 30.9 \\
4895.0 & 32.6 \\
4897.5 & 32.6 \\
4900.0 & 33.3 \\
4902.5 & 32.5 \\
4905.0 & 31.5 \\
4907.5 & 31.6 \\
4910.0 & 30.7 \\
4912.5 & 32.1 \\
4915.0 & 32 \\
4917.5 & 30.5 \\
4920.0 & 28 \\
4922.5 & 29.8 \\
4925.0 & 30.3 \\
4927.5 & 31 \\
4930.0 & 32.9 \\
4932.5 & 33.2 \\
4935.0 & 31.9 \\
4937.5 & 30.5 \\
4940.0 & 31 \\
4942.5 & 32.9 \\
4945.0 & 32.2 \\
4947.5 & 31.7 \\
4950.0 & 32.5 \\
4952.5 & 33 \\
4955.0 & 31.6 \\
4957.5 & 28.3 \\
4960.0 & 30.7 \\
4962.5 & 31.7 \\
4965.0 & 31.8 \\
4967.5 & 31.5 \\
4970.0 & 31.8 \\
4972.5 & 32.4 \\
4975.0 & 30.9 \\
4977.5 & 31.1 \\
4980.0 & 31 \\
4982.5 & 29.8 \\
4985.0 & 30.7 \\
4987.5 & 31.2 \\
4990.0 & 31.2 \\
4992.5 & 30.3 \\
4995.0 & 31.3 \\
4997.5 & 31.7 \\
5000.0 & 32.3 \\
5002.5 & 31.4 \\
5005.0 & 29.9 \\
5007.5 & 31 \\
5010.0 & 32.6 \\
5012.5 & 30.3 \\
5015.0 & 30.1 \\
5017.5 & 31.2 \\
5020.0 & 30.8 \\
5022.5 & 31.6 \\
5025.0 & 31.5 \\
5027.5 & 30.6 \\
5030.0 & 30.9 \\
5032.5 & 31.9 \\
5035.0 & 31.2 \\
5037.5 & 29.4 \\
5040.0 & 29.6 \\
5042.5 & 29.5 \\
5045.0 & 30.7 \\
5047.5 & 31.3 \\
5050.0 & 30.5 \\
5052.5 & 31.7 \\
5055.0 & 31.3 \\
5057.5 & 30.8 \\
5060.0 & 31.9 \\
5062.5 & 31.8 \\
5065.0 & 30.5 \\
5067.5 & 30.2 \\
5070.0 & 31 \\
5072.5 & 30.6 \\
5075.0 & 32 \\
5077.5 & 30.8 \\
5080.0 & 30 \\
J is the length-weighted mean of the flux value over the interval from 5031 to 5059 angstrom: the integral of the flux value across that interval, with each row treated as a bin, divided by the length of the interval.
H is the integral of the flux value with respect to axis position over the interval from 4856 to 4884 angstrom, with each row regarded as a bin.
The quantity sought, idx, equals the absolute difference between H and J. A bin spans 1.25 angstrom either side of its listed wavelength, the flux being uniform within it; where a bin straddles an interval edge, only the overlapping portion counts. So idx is 796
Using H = 826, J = 30.73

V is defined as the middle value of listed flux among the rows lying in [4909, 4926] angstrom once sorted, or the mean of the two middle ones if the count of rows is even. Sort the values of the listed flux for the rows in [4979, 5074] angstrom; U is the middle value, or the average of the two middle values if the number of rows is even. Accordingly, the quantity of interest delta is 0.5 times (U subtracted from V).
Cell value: -0.25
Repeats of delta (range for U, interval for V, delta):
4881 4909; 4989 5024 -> -0.15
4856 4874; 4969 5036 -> 0.50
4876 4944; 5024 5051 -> -0.35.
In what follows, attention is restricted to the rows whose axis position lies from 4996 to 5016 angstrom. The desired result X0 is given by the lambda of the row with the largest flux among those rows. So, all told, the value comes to 5010.0 angstrom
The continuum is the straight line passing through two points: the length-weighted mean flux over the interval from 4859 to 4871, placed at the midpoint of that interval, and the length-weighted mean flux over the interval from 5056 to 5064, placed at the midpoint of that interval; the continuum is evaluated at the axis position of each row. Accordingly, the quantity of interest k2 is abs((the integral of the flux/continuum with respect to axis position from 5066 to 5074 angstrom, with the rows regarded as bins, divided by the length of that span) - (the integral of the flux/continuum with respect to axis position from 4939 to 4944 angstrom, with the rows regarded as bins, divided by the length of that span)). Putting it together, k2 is 0.12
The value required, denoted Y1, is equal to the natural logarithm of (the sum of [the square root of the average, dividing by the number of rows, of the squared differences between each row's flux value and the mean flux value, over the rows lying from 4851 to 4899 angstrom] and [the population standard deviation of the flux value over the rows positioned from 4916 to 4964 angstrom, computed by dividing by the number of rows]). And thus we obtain 1.3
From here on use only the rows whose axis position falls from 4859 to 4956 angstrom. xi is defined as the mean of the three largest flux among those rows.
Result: 33.2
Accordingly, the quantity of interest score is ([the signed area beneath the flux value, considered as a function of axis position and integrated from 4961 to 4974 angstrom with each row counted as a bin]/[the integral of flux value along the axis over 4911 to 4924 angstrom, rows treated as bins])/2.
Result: 0.52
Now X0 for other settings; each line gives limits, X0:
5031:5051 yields 5032.5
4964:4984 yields 4972.5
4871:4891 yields 4880.0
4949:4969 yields 4952.5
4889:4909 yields 4900.0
